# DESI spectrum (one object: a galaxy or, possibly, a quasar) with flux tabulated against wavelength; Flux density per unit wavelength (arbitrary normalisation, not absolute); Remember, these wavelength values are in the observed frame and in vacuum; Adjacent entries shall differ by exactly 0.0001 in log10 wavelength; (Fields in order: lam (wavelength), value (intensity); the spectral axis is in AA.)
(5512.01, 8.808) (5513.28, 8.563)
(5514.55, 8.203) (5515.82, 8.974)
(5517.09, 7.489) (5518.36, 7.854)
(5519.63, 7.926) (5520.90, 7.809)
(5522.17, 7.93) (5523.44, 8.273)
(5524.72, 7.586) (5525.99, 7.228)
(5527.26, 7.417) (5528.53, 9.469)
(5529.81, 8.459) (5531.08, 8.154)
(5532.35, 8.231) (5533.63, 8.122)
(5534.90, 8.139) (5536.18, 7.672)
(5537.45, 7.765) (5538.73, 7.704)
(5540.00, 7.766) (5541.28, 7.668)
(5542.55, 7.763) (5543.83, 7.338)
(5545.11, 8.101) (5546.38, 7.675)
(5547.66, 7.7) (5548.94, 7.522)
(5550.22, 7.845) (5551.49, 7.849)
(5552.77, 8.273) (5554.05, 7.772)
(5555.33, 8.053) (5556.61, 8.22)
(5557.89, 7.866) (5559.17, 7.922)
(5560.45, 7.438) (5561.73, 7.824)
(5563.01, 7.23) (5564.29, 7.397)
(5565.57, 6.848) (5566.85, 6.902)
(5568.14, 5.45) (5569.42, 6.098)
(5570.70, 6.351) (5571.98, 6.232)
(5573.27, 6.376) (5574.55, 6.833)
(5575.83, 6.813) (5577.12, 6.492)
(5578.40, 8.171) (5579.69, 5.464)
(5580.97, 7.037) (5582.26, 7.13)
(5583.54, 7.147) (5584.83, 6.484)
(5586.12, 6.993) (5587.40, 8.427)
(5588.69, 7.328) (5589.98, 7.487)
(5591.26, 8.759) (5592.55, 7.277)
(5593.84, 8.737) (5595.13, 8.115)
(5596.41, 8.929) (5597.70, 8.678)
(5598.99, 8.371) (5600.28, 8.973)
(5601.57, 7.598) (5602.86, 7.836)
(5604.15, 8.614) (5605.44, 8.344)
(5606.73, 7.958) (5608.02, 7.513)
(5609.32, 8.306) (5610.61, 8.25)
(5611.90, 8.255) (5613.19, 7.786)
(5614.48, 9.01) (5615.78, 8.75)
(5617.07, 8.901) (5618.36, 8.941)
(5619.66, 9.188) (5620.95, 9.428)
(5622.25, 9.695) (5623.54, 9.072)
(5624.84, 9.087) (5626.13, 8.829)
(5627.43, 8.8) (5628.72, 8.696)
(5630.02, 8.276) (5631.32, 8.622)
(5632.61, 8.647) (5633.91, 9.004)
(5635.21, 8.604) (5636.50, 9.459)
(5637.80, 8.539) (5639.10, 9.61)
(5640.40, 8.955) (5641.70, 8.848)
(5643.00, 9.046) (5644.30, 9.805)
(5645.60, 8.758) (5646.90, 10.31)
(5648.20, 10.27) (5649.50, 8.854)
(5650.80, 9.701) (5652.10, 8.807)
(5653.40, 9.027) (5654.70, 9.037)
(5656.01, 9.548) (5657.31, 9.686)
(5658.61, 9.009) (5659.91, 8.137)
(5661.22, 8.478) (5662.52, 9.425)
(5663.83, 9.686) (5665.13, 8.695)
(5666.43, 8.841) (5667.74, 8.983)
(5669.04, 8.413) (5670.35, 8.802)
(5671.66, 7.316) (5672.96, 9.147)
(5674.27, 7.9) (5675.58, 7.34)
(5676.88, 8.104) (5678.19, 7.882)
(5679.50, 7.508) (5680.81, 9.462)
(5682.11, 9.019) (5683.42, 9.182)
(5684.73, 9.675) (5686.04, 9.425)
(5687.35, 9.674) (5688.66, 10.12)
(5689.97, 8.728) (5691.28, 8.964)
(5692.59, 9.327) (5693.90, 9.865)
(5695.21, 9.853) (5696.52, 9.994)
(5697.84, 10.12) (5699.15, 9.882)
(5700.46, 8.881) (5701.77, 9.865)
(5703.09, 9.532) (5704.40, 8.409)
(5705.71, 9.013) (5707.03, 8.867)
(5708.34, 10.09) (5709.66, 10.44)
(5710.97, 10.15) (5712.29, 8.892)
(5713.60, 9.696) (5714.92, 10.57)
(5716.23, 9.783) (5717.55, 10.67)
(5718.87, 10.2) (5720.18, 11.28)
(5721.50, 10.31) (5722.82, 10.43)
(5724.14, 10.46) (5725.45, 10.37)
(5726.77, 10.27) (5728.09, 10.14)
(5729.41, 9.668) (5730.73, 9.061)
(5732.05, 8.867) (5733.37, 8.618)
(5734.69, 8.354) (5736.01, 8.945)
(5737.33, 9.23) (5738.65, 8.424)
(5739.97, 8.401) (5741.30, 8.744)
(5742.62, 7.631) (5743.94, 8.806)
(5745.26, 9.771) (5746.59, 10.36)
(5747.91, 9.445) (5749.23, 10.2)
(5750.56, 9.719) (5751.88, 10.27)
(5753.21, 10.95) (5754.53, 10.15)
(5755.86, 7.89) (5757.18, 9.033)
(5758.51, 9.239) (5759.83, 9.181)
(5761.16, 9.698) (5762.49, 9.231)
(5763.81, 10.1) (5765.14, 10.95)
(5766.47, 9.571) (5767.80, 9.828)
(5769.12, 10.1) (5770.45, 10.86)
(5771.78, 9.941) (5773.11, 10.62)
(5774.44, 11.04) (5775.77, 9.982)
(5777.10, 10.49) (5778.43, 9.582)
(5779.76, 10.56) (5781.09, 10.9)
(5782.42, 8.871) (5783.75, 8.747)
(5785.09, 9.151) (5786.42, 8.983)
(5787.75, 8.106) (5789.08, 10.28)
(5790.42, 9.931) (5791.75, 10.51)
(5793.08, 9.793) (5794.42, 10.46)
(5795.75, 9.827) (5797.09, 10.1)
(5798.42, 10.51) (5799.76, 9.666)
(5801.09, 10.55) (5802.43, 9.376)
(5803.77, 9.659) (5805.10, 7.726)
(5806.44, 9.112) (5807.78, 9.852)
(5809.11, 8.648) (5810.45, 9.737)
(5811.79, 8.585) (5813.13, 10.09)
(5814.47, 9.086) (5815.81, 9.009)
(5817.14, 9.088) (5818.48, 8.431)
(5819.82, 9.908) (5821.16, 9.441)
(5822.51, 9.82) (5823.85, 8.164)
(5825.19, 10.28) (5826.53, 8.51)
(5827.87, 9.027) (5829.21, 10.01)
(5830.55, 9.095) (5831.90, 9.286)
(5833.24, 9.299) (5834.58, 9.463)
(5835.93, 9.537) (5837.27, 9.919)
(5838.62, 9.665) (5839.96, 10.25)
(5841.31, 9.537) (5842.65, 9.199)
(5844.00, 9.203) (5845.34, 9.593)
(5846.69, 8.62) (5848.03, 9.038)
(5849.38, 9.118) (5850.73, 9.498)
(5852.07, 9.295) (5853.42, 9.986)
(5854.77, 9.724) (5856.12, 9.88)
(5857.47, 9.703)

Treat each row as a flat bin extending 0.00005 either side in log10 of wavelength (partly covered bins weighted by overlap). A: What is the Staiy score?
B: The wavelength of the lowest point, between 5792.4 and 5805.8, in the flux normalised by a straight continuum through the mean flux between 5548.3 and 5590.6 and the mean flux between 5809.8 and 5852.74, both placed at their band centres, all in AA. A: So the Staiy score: 5805.10 AA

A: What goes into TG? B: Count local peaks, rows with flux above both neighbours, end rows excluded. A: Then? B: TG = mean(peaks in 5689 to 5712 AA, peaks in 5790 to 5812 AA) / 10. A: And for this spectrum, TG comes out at 0.600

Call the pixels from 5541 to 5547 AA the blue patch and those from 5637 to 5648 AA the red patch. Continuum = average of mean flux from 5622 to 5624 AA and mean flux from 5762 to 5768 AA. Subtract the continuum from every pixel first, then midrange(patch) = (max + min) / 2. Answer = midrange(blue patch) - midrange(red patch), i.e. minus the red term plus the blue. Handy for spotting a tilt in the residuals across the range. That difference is -1.7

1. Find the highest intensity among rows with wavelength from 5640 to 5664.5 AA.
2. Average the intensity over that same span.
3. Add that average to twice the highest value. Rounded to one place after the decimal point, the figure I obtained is 29.9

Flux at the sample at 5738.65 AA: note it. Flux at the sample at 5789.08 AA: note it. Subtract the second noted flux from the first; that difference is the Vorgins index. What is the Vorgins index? -1.9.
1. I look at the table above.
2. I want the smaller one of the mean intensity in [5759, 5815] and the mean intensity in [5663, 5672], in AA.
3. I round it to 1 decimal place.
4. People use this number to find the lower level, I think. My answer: 8.7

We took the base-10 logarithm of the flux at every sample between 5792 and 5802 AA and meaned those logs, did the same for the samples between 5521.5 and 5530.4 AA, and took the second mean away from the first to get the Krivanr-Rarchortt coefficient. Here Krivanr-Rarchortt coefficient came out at 0.101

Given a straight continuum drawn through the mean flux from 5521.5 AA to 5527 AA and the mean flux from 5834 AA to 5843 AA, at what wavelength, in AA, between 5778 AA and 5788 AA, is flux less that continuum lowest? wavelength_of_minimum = 5787.75 AA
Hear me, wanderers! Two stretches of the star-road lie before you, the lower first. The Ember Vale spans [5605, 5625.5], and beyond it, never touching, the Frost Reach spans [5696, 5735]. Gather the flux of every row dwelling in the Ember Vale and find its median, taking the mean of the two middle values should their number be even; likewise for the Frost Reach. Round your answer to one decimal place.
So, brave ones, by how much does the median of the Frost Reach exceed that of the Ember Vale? 1.1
